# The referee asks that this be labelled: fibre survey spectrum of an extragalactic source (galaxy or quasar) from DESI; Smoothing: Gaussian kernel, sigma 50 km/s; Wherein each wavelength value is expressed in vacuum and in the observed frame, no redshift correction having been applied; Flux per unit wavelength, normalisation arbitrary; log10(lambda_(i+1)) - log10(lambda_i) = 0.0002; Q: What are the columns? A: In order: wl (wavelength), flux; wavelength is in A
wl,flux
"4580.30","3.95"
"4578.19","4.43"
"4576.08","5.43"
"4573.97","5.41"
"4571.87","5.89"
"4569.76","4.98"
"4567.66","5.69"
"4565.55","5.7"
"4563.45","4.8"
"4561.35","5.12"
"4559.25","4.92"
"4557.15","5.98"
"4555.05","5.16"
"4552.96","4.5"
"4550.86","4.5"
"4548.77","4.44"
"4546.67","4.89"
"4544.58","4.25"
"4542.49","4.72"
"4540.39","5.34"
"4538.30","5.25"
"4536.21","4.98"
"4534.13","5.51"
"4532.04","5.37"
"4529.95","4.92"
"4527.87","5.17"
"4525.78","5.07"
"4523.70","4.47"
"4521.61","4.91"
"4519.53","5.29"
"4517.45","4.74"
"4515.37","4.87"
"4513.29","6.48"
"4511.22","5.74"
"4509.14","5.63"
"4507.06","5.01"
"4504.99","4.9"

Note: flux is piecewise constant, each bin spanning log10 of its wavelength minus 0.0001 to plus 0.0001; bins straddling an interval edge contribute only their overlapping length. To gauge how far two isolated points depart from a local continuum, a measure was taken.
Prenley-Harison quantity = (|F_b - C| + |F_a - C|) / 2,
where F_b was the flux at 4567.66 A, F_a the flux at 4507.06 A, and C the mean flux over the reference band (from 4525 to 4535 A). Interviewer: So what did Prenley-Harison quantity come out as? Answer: 0.34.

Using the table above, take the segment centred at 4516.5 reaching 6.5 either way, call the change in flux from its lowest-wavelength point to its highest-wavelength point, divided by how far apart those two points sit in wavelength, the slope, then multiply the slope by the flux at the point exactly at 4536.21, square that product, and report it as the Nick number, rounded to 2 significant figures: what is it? 0.16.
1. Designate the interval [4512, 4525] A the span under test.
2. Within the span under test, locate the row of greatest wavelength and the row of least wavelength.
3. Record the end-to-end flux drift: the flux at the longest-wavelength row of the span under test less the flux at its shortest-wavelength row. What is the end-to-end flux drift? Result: -2.0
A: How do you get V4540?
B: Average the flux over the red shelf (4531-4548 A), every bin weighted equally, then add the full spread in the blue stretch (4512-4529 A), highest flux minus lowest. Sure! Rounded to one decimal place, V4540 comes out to 7.0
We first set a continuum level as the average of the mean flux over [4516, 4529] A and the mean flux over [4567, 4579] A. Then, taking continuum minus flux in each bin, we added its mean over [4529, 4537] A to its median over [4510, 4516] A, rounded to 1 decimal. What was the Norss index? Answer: -0.7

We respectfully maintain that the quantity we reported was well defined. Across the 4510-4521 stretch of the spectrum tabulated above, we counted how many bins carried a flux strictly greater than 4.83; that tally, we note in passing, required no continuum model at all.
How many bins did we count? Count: 4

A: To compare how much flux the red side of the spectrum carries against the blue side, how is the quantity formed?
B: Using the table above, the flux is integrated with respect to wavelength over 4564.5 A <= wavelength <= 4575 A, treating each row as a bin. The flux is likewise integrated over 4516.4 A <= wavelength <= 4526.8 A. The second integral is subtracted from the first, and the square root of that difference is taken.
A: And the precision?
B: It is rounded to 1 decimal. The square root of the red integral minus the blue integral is 2.7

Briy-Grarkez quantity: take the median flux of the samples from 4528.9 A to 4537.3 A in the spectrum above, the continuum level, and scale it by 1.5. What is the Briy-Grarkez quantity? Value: 7.8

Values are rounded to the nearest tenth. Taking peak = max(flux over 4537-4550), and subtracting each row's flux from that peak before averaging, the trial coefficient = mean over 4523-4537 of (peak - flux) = 0.3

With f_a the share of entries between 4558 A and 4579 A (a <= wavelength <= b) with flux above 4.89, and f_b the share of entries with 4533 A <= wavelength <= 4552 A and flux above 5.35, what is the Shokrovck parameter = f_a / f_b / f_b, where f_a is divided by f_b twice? 65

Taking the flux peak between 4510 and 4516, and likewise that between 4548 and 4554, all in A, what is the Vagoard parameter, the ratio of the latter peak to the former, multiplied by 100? 69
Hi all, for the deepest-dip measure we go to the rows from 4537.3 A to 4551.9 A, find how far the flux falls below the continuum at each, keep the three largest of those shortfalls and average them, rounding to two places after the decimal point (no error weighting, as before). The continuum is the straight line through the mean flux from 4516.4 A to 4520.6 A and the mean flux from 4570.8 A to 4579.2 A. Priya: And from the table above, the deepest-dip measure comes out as 0.76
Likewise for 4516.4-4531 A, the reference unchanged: 0.33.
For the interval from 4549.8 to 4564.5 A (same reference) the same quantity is 0.60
